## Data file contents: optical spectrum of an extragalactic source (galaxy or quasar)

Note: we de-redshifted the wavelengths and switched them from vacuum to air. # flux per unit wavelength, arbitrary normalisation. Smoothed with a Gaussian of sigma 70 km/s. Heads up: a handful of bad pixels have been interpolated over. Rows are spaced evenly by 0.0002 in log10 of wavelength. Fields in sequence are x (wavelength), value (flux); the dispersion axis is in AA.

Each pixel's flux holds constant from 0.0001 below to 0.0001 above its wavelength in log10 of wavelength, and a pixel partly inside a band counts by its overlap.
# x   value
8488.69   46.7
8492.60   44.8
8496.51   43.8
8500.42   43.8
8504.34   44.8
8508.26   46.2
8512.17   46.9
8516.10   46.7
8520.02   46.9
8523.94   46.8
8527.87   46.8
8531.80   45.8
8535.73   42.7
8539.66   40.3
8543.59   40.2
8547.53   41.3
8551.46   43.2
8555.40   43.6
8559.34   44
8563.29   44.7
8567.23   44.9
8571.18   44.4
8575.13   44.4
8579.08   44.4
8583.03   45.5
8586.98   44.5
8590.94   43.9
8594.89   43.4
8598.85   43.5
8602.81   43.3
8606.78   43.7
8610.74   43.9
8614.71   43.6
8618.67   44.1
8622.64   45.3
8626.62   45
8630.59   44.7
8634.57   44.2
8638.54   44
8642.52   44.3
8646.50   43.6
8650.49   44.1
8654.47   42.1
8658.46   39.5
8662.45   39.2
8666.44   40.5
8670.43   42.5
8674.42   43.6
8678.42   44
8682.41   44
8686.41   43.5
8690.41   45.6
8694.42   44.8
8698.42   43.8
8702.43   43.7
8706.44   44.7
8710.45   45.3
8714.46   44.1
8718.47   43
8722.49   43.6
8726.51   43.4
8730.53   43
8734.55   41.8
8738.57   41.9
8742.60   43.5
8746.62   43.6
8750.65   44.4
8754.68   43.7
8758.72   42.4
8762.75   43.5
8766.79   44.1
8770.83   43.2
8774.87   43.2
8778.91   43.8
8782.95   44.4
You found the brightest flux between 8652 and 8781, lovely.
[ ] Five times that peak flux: 228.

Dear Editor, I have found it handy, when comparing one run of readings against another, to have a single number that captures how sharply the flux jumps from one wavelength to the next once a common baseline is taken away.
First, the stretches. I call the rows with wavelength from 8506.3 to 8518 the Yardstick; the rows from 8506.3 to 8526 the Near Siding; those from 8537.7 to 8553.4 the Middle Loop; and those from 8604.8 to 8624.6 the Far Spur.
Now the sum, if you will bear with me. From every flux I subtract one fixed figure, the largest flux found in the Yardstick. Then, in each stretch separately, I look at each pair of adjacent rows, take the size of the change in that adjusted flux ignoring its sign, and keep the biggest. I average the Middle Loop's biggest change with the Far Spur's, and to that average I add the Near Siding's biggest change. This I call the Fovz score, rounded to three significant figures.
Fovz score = 2.25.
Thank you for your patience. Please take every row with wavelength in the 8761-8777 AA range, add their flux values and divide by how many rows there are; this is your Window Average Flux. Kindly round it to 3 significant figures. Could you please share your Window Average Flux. 43.5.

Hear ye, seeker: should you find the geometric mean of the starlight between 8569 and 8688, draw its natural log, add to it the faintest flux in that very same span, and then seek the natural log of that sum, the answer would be 3.76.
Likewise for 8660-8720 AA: 3.76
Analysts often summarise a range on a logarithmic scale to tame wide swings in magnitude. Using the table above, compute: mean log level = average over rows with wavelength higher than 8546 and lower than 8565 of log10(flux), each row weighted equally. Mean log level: 1.64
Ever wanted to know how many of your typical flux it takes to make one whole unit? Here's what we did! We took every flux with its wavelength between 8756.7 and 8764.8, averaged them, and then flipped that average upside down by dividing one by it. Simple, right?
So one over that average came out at 0.0233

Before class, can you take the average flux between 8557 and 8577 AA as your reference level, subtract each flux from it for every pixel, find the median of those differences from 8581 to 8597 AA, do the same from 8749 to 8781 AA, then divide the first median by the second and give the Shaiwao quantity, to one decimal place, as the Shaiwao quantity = 0.3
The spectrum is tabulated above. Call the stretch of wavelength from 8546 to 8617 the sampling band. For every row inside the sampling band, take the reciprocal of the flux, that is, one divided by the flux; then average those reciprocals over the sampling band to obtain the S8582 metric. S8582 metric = 0.0228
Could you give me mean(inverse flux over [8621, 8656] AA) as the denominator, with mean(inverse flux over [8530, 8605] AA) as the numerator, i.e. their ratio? 1.01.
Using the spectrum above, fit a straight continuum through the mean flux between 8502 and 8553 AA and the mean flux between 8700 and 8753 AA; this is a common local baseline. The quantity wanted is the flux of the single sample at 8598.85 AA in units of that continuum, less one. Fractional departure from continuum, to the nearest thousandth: -0.015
